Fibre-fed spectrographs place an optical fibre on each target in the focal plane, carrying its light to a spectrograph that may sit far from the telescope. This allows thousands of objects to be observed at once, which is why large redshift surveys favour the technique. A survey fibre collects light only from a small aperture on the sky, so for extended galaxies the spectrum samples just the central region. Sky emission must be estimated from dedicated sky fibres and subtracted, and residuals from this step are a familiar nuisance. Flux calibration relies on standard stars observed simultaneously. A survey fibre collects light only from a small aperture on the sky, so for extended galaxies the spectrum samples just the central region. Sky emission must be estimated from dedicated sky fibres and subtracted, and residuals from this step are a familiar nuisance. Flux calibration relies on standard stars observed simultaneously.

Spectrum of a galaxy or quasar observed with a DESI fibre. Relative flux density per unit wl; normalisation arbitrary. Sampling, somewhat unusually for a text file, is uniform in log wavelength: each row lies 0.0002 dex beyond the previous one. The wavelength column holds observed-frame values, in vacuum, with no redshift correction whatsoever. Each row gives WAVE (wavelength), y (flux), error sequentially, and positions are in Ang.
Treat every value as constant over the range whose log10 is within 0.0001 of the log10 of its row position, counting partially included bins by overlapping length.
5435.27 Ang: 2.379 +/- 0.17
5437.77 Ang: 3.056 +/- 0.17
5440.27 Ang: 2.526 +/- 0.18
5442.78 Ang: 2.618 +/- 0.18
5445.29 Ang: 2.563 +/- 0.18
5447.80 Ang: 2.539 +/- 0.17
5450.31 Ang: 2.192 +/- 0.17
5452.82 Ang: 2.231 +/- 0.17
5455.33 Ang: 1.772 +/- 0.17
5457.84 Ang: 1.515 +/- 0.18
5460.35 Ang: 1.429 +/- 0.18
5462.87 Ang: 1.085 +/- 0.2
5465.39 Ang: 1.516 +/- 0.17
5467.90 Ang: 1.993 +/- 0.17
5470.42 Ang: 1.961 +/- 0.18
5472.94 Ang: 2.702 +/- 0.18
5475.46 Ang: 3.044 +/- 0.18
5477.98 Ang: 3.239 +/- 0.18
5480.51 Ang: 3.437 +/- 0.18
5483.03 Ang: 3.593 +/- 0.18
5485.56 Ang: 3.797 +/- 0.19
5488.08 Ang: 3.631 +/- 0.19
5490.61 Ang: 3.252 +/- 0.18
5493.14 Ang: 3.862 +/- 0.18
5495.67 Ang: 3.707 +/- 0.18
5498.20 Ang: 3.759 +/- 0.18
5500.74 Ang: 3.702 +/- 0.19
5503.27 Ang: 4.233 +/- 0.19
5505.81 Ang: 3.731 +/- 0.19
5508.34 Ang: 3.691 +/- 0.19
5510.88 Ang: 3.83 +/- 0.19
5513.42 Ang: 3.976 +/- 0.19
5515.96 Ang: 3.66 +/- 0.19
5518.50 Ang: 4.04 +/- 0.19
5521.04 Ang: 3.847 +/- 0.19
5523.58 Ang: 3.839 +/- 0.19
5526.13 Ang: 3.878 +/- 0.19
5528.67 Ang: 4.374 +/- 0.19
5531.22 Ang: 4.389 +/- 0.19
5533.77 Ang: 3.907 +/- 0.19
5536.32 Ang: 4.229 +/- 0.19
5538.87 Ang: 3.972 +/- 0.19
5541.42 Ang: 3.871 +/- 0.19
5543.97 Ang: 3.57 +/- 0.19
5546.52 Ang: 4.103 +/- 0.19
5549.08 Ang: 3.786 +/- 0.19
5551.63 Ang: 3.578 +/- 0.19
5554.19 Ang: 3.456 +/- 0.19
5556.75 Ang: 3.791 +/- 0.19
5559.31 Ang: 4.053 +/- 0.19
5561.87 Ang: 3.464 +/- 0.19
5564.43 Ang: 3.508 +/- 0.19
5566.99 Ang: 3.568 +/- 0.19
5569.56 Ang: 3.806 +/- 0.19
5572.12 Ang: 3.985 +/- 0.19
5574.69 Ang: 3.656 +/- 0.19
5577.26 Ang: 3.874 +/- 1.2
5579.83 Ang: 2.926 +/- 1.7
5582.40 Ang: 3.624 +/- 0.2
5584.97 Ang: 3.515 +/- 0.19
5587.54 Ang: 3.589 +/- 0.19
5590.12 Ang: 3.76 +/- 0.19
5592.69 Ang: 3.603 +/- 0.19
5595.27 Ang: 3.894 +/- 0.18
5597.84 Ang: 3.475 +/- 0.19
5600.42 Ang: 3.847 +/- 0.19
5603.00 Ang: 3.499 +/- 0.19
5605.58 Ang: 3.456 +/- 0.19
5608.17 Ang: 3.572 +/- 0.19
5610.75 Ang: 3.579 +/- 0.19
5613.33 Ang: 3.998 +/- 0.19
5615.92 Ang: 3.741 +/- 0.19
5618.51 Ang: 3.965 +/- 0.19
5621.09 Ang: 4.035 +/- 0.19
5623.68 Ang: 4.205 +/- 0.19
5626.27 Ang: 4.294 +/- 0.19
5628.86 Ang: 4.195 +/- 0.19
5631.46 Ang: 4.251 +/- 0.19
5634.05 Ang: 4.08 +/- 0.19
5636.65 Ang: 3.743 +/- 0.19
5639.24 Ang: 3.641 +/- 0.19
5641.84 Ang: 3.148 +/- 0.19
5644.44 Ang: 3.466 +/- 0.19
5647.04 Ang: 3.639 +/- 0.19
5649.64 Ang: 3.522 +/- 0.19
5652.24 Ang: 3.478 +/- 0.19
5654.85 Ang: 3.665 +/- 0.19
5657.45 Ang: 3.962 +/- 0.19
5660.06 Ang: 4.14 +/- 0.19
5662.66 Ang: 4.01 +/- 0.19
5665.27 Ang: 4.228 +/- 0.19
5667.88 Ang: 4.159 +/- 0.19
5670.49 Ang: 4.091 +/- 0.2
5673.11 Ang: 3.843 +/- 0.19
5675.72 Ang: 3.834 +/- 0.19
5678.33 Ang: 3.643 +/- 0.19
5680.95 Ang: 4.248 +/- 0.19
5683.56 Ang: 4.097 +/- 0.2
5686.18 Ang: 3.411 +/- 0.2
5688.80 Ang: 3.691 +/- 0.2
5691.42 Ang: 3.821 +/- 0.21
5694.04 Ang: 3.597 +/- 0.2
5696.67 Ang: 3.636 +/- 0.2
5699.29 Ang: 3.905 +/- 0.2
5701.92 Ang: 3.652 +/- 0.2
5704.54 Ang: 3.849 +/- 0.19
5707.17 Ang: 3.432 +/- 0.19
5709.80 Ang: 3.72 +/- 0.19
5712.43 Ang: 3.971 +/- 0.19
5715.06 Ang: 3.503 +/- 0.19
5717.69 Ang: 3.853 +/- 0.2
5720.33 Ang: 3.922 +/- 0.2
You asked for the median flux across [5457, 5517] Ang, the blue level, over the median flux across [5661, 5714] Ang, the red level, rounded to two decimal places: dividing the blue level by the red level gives 0.94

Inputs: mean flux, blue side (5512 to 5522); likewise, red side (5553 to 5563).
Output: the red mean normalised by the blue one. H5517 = 0.95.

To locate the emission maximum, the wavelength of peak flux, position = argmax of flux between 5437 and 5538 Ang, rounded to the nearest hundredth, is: 5531.22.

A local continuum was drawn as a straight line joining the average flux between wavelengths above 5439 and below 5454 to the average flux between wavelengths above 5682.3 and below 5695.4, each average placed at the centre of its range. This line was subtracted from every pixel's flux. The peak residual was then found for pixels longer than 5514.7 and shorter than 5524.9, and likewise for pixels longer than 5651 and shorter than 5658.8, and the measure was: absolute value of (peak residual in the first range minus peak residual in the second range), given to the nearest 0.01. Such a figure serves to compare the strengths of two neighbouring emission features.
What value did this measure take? 0.81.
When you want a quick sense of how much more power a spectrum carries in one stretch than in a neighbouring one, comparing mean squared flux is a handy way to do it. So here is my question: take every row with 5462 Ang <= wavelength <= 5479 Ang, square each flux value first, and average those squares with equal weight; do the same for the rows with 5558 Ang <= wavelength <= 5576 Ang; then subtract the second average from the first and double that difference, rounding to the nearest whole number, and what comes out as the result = -17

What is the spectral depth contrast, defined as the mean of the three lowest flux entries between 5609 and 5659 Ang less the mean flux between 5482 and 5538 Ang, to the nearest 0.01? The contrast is -0.50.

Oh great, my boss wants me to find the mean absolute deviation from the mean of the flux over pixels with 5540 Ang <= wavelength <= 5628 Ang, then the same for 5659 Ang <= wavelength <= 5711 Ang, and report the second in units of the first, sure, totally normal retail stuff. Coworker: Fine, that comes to 0.96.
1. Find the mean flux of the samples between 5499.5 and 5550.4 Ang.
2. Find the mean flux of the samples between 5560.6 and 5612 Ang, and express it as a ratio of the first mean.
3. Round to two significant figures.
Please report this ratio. 0.92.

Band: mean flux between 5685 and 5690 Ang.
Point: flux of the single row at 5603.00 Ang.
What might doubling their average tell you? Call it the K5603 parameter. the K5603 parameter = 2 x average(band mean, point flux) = 7.05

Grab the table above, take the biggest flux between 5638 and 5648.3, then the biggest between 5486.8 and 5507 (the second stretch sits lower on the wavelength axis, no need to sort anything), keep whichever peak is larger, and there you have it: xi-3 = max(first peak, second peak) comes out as 4.23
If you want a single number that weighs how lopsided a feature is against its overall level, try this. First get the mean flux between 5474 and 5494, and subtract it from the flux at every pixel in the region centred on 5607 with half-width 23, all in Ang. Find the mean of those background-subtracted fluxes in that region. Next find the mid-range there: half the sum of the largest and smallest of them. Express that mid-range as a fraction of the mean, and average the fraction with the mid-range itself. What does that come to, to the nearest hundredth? 0.83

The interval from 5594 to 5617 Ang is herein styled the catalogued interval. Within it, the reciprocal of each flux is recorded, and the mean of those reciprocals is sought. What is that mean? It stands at 0.273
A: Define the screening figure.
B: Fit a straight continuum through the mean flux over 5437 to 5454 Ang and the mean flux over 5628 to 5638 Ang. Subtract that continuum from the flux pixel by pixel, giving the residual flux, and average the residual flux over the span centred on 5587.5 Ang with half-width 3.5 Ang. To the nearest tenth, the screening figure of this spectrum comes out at -0.1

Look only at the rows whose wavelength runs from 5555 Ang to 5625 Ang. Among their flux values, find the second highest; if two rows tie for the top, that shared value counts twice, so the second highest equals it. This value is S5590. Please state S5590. 4.053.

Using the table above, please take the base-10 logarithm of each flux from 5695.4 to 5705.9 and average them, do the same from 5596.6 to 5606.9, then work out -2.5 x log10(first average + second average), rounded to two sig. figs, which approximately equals -0.13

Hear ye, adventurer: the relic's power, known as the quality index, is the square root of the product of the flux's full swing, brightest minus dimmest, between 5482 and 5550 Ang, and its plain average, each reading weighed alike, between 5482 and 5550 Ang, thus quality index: 2.10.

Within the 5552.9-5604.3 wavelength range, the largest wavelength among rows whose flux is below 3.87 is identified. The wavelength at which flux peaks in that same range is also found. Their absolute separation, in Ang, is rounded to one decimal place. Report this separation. 43.7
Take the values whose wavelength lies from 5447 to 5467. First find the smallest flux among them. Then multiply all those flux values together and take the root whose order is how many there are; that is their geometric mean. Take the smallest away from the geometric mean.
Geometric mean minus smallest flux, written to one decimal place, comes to 0.6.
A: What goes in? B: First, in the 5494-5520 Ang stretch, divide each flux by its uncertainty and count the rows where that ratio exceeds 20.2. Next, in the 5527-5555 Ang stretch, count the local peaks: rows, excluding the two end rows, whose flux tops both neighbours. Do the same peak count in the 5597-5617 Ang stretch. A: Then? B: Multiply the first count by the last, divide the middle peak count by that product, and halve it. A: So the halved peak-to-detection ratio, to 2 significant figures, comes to 0.15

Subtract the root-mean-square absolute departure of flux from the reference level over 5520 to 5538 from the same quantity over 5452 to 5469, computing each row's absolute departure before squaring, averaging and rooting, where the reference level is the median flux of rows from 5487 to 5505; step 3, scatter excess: 1.7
